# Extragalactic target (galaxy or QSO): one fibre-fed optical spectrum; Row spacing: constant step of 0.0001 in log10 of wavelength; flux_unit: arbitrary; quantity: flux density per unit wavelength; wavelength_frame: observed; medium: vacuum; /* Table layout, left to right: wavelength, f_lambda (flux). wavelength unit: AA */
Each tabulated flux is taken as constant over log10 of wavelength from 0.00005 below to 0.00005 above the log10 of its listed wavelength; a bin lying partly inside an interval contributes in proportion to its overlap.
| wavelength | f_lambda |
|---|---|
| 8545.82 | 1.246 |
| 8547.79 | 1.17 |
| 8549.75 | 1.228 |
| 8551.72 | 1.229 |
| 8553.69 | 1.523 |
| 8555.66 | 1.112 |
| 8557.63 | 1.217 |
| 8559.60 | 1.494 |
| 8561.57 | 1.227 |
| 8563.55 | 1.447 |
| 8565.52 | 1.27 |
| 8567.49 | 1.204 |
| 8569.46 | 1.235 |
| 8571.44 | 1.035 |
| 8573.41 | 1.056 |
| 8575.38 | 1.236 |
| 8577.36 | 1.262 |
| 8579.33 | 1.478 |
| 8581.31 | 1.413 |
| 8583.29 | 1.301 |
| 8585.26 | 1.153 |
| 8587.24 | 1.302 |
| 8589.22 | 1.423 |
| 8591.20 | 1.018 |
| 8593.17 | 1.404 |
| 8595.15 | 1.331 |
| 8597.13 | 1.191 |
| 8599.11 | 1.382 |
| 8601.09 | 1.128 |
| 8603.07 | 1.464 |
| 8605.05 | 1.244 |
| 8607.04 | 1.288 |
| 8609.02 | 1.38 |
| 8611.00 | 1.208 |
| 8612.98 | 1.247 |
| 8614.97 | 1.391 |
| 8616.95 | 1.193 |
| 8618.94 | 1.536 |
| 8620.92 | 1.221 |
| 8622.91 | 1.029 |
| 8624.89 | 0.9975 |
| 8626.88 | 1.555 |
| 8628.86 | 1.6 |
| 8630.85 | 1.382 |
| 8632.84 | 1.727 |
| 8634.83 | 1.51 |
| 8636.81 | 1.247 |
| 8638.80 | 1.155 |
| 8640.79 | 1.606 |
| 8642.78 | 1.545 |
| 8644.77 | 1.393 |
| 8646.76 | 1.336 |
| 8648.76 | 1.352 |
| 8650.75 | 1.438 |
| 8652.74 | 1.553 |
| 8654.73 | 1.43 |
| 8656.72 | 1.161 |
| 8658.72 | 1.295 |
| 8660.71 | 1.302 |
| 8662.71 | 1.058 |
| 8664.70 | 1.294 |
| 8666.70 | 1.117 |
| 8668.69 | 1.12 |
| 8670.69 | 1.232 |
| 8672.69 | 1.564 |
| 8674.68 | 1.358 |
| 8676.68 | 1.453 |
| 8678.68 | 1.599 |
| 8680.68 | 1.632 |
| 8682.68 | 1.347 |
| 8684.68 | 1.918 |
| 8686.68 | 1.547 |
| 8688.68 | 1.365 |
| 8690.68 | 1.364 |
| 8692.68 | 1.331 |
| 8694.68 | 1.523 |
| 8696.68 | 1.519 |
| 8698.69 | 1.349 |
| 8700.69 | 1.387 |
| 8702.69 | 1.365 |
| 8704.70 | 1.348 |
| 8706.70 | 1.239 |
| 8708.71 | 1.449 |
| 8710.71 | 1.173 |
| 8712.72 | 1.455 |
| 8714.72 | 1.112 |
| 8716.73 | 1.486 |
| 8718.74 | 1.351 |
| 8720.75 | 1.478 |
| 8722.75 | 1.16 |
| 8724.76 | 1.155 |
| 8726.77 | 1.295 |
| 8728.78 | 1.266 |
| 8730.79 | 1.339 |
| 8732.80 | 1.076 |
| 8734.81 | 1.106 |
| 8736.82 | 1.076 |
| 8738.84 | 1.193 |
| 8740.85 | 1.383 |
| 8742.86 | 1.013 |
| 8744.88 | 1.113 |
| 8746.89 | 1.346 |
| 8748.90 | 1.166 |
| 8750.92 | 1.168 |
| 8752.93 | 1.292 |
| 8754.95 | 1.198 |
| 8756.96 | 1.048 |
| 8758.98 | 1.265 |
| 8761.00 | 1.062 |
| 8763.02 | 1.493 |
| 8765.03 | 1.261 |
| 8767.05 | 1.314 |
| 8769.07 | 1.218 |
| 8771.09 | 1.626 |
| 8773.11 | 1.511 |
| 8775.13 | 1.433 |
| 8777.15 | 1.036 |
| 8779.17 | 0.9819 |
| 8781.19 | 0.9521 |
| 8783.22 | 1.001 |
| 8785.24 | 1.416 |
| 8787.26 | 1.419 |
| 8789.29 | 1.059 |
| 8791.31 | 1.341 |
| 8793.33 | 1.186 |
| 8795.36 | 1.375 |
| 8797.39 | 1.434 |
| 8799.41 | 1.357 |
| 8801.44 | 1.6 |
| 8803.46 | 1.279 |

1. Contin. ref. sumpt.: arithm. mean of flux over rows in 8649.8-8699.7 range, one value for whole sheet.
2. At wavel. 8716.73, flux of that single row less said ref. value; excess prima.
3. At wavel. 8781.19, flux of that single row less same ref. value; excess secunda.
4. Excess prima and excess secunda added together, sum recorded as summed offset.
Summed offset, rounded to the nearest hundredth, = -0.35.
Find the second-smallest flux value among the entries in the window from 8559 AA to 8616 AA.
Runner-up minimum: 1.035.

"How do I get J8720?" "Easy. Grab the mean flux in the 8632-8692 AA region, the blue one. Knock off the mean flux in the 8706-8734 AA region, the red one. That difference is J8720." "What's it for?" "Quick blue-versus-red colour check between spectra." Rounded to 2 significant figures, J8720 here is 0.11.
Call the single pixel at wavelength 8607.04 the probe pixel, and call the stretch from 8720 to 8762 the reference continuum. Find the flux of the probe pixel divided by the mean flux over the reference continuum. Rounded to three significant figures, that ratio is 1.07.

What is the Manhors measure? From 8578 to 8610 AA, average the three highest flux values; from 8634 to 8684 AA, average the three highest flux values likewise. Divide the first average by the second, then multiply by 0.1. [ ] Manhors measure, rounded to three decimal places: 0.090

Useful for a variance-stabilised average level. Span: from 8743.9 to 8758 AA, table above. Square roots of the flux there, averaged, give 1.09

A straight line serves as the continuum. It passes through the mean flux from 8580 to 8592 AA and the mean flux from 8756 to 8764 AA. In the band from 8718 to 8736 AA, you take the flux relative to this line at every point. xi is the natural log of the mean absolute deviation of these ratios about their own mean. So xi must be -2.4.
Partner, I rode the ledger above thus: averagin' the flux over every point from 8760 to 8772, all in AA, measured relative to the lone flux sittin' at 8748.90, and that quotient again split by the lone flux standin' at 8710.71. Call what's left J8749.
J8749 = 0.97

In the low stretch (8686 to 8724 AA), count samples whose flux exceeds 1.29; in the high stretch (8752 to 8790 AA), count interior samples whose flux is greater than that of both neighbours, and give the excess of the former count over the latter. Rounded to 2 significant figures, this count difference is 10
